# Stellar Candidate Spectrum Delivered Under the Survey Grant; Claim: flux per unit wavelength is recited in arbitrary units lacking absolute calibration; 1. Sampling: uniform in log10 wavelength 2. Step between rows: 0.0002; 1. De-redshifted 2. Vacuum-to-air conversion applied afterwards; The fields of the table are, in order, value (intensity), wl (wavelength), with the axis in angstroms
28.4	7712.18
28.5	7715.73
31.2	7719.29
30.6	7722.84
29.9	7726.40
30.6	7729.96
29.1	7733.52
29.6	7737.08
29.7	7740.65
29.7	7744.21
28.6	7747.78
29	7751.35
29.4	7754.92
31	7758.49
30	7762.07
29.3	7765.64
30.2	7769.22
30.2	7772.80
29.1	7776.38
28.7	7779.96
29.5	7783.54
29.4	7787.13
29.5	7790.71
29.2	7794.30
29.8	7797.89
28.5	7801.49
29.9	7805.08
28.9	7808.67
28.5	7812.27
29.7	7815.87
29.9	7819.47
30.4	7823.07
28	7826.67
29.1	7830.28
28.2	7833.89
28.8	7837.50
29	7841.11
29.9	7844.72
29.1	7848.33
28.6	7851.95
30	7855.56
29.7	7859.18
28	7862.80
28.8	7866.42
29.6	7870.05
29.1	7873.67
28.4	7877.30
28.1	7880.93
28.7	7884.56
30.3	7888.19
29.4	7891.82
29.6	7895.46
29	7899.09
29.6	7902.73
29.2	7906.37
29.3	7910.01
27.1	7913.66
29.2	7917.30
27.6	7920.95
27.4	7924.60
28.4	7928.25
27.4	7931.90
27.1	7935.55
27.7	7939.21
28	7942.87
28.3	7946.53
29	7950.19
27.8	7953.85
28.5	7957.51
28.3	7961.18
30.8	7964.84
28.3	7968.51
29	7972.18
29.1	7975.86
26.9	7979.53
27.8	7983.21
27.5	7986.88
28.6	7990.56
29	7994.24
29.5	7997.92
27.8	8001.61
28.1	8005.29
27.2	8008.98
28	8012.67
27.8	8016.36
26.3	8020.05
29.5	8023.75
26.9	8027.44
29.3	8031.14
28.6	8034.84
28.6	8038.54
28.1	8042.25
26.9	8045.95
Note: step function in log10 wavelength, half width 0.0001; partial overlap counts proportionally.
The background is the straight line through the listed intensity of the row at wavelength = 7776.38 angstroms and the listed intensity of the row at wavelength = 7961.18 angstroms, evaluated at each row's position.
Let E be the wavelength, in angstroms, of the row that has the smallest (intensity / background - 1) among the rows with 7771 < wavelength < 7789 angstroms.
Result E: 7779.96 angstroms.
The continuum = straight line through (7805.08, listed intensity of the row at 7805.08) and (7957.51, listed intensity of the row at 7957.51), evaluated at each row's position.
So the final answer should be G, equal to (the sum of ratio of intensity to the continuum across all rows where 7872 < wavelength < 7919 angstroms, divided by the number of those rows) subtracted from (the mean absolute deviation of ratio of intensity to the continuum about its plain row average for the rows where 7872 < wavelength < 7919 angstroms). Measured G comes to -0.976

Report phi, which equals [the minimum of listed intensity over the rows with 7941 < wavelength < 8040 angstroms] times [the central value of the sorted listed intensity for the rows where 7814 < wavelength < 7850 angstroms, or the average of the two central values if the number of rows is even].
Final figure 765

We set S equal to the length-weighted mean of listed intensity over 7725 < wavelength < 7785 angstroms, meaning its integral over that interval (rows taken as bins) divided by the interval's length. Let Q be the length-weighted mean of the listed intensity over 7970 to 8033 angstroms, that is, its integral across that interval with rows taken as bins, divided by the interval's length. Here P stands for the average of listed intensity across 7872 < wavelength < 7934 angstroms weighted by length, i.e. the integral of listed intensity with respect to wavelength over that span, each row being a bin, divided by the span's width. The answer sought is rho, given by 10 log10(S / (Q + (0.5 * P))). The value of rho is -1.57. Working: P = 28.7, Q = 28.1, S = 29.6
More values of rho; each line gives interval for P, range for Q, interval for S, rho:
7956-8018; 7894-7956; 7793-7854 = -1.64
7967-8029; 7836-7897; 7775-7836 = -1.70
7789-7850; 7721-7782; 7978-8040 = -1.98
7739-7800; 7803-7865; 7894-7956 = -1.90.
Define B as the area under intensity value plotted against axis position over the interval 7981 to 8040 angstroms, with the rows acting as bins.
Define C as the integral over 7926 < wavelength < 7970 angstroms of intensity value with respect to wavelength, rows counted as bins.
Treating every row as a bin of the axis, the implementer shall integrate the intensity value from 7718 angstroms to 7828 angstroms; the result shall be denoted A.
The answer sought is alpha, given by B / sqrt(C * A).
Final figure 0.8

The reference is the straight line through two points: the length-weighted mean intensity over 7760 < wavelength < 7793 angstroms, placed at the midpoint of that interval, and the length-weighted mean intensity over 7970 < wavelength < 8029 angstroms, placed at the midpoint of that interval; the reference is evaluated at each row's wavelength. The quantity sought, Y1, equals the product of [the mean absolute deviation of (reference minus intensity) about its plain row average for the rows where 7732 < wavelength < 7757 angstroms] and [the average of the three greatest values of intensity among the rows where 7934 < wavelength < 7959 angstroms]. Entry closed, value 9.8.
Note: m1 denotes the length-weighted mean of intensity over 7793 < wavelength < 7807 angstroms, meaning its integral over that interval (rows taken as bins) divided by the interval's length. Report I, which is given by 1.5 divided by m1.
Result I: 0.0511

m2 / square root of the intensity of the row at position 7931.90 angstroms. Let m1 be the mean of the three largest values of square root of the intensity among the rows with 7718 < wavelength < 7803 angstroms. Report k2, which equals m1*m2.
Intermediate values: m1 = 5.56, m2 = 5.23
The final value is 29.11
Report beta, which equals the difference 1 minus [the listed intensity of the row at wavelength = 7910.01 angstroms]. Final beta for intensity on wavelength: -28.3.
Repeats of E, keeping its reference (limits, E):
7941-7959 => 7953.85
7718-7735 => 7733.52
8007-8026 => 8020.05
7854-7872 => 7862.80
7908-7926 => 7913.66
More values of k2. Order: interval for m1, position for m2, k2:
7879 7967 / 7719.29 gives 30.71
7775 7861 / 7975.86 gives 29.60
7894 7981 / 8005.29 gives 29.03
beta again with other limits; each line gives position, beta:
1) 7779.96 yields -27.7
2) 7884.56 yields -27.7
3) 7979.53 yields -25.9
